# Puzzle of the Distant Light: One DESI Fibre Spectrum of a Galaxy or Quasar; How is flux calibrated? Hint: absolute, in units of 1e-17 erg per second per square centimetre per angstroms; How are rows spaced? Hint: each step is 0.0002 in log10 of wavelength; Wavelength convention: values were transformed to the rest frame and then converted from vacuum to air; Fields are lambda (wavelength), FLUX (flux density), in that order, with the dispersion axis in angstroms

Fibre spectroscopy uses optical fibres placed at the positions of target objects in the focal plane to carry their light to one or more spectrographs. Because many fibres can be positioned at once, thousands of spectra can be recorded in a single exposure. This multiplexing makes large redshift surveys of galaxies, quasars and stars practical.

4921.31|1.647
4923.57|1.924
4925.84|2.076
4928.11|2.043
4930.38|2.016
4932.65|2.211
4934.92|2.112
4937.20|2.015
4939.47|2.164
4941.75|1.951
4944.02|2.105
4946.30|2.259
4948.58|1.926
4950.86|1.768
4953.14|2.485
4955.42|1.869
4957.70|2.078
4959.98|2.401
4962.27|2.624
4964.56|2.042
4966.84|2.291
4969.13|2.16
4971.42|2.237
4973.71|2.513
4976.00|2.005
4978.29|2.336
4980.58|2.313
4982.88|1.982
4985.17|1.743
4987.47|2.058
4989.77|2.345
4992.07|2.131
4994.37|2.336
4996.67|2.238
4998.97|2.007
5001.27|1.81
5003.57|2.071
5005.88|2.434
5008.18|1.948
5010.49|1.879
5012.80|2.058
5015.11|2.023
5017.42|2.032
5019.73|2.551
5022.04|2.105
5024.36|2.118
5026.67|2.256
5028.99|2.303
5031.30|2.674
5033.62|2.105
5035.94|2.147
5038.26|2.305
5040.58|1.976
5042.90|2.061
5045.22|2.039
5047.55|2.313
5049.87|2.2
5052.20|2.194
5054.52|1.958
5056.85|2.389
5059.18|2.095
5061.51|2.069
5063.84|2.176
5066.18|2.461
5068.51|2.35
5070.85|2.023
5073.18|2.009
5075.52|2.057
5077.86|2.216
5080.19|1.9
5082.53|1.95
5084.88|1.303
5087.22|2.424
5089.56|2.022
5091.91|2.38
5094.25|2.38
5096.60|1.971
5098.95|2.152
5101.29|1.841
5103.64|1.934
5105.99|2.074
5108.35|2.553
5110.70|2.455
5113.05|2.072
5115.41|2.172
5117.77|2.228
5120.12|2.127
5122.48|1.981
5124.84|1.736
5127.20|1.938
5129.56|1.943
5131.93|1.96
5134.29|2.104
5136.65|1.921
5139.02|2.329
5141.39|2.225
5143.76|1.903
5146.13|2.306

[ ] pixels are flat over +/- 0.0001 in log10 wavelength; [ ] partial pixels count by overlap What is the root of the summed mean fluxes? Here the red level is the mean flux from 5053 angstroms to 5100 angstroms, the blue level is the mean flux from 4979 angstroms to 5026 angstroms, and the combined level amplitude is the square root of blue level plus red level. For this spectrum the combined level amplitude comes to 2.06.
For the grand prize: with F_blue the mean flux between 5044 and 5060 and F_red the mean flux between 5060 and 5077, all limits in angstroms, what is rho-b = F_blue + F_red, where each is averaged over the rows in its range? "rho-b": 4.33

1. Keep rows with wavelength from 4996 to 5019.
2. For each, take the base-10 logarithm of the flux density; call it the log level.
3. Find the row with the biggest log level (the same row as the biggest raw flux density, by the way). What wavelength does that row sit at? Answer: 5005.88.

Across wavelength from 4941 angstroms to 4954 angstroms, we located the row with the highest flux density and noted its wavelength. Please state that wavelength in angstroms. 4953.14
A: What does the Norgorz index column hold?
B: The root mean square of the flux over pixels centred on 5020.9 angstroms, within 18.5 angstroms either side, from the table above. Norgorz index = 2.20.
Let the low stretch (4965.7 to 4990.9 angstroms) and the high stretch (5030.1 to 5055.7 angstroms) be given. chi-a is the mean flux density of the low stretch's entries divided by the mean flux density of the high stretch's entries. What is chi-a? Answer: 1.00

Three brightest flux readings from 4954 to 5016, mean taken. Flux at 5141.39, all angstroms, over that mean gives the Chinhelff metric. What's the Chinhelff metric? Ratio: 0.88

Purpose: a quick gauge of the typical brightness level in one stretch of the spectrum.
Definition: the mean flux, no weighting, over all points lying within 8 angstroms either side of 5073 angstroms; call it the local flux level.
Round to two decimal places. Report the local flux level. 2.15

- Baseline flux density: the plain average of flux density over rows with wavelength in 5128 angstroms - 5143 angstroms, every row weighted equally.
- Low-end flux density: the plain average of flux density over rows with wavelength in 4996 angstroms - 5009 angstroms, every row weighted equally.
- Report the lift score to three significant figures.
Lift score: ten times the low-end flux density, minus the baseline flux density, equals 18.8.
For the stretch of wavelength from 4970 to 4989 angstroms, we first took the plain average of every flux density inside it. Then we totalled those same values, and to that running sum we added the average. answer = 19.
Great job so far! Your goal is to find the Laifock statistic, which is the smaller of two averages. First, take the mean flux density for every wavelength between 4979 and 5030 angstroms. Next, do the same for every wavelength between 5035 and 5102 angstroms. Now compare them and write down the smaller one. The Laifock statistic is 2.12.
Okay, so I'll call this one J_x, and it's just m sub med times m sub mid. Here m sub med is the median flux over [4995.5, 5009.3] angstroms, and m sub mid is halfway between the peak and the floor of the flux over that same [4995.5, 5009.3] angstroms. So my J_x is 4.33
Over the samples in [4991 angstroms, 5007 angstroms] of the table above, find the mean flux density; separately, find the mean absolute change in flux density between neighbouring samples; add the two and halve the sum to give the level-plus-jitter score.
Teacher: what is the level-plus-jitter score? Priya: 1.19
